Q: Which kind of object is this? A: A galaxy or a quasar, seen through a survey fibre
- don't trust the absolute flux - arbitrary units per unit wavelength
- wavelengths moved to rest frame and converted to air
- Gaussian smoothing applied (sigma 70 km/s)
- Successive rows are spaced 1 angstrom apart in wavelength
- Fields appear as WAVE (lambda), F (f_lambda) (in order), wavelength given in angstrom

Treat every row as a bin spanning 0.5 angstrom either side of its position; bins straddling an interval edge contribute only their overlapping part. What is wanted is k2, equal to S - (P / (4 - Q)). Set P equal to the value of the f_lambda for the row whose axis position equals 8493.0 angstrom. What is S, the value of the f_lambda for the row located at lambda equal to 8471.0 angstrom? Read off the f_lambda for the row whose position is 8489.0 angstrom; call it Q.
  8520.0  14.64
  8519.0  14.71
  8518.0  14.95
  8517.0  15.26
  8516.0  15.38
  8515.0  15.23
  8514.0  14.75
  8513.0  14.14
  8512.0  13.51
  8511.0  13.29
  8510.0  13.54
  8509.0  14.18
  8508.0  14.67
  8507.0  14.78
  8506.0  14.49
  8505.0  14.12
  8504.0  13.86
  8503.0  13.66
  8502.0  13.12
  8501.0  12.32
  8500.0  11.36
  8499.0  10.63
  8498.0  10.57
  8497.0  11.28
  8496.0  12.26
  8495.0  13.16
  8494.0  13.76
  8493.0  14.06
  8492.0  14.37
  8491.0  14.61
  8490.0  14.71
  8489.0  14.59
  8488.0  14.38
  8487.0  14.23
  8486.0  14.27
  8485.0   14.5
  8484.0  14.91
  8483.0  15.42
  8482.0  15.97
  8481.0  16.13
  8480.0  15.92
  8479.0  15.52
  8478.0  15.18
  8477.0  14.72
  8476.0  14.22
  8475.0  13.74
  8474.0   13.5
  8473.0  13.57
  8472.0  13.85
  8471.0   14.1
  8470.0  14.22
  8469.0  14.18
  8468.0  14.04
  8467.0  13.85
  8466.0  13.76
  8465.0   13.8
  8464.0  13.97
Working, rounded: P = 14.06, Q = 14.59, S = 14.1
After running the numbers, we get 15.4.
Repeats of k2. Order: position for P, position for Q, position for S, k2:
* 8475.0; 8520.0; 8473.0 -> 14.9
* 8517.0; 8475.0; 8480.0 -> 17.5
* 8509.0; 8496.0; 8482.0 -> 17.7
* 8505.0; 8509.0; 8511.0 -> 14.7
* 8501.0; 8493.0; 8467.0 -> 15.1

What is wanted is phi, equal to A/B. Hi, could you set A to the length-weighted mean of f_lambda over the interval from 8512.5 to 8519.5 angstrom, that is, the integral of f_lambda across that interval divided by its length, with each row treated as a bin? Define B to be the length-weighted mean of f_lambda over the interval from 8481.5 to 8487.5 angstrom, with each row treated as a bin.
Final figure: 1.00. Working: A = 14.9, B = 14.9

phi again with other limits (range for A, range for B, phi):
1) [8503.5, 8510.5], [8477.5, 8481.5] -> 0.91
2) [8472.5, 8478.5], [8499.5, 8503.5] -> 1.12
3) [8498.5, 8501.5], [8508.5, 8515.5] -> 0.81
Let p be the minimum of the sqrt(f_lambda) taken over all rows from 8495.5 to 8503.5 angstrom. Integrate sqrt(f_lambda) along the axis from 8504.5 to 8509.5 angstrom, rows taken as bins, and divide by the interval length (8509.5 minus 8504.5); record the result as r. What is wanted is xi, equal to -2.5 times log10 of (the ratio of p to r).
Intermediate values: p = 3.25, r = 3.80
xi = 0.170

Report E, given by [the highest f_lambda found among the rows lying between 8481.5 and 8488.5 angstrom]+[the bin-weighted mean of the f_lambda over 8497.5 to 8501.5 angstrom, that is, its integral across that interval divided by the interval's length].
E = 27.2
